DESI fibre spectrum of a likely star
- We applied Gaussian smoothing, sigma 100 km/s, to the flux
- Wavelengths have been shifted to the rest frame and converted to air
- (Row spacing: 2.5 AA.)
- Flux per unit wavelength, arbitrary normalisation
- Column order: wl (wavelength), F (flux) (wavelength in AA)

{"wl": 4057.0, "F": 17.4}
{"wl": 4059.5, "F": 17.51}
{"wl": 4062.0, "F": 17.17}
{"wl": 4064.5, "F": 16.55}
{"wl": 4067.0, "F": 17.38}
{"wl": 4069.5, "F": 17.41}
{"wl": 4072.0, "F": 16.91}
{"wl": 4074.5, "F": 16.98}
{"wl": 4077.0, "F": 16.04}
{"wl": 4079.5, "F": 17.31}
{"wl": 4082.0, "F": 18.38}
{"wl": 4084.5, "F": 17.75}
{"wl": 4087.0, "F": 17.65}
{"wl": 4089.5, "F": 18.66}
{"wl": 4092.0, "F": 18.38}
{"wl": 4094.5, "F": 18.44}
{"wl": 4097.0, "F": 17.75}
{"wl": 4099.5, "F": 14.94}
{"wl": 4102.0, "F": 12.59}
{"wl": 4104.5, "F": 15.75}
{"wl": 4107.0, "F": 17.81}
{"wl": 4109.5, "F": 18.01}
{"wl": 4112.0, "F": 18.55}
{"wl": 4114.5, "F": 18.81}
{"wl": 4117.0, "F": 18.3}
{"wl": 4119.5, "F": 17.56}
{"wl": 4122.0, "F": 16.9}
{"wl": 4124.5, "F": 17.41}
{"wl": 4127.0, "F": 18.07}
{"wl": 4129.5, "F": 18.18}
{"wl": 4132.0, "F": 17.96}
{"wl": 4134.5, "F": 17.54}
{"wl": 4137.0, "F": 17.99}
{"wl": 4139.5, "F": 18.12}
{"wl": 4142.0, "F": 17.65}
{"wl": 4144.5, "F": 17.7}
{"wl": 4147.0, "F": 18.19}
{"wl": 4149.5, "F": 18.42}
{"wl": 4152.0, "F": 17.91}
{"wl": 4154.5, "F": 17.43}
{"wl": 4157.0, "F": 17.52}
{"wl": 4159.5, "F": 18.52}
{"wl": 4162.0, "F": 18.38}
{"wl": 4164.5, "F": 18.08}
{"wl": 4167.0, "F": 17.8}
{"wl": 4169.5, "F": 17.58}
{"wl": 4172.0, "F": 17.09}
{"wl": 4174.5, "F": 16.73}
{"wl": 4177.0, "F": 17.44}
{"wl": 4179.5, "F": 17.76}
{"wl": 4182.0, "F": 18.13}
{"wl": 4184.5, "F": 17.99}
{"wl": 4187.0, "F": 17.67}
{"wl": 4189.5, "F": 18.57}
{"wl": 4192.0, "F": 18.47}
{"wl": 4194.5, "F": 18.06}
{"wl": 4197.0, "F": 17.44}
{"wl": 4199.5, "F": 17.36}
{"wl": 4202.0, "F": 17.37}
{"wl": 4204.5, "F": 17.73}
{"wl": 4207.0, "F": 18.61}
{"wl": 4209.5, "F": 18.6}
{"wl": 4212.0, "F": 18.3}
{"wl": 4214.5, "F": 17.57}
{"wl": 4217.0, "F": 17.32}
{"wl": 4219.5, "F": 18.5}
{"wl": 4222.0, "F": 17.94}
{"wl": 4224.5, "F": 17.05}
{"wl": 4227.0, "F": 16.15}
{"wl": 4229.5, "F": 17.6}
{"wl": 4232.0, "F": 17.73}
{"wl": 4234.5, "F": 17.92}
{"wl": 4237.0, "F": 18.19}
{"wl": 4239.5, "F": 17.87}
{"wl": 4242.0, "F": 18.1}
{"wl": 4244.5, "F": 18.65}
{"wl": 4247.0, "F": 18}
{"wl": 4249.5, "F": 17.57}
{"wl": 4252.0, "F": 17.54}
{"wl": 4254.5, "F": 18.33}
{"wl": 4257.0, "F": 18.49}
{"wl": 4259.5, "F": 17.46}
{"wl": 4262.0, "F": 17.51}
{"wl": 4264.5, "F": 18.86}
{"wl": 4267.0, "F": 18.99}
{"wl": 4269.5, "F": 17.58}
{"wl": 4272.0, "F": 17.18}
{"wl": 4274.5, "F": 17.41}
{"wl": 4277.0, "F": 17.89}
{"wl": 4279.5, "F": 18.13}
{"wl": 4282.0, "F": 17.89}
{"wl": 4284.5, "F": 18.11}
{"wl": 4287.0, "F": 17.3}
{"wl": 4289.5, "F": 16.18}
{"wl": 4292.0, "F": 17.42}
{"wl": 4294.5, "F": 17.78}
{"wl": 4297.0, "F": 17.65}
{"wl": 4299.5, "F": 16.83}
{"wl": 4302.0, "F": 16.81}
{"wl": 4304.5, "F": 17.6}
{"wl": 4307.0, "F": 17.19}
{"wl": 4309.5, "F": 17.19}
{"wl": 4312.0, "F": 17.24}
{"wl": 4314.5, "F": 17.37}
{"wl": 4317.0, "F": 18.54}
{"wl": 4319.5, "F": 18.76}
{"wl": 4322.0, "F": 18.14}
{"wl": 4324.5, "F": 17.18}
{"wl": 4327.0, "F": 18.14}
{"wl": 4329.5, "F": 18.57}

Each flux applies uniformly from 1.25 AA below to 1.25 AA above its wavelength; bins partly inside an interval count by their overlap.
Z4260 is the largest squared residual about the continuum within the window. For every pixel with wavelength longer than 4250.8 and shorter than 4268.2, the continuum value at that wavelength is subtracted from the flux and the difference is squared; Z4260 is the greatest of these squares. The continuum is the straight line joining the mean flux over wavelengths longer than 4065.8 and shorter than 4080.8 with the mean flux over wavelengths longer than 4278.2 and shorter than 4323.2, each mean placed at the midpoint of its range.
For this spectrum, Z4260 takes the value 2.28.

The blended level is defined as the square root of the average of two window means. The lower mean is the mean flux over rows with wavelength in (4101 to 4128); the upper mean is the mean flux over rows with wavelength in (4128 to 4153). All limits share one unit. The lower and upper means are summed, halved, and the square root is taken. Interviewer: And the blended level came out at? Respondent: 4.20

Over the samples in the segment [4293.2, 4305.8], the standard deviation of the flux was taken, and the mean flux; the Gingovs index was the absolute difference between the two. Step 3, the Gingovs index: 16.9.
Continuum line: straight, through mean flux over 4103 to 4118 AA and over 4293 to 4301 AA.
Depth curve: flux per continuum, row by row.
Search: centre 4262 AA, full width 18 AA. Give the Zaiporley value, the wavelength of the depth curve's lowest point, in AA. 4259.5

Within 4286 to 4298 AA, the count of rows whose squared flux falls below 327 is 5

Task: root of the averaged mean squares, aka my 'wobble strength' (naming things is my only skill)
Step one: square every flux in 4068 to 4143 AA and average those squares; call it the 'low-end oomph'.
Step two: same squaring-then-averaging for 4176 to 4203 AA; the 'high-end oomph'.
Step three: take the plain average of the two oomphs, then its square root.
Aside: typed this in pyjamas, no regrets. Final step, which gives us 17.7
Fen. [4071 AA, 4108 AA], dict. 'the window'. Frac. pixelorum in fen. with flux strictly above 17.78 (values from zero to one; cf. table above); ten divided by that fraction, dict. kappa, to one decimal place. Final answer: 30.0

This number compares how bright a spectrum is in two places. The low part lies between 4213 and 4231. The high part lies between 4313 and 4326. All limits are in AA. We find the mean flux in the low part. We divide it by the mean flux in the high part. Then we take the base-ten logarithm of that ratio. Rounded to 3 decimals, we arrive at -0.013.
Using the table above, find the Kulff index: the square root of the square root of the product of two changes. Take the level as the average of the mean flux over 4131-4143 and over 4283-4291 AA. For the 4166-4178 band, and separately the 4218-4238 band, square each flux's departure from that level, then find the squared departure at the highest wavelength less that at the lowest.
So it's 0.4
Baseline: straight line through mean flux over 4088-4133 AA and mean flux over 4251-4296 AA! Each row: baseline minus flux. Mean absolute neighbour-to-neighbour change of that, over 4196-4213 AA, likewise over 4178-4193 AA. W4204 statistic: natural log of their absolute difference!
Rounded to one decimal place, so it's -2.4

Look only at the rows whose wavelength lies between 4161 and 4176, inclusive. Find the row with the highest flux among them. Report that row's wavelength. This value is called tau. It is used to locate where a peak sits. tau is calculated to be 4162.0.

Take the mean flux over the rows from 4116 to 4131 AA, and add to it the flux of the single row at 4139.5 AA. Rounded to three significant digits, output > 35.9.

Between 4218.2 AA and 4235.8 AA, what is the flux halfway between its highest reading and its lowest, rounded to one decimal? 17.3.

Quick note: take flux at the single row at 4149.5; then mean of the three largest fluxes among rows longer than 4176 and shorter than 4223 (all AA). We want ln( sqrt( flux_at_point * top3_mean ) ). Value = 2.92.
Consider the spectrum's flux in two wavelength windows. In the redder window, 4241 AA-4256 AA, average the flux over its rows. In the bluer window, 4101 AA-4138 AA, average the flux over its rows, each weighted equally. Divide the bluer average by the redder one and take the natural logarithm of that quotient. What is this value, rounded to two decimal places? -0.03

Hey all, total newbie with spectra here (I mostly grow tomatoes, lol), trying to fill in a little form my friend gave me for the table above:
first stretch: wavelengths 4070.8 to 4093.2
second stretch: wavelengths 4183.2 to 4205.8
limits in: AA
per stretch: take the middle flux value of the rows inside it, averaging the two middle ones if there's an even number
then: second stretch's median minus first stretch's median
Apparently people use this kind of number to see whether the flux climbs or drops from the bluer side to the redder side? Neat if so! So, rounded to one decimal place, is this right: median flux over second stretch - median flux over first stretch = 0.1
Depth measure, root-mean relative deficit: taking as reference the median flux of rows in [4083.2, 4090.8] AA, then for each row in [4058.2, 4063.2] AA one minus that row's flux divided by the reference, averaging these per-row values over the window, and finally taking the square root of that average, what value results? 0.15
